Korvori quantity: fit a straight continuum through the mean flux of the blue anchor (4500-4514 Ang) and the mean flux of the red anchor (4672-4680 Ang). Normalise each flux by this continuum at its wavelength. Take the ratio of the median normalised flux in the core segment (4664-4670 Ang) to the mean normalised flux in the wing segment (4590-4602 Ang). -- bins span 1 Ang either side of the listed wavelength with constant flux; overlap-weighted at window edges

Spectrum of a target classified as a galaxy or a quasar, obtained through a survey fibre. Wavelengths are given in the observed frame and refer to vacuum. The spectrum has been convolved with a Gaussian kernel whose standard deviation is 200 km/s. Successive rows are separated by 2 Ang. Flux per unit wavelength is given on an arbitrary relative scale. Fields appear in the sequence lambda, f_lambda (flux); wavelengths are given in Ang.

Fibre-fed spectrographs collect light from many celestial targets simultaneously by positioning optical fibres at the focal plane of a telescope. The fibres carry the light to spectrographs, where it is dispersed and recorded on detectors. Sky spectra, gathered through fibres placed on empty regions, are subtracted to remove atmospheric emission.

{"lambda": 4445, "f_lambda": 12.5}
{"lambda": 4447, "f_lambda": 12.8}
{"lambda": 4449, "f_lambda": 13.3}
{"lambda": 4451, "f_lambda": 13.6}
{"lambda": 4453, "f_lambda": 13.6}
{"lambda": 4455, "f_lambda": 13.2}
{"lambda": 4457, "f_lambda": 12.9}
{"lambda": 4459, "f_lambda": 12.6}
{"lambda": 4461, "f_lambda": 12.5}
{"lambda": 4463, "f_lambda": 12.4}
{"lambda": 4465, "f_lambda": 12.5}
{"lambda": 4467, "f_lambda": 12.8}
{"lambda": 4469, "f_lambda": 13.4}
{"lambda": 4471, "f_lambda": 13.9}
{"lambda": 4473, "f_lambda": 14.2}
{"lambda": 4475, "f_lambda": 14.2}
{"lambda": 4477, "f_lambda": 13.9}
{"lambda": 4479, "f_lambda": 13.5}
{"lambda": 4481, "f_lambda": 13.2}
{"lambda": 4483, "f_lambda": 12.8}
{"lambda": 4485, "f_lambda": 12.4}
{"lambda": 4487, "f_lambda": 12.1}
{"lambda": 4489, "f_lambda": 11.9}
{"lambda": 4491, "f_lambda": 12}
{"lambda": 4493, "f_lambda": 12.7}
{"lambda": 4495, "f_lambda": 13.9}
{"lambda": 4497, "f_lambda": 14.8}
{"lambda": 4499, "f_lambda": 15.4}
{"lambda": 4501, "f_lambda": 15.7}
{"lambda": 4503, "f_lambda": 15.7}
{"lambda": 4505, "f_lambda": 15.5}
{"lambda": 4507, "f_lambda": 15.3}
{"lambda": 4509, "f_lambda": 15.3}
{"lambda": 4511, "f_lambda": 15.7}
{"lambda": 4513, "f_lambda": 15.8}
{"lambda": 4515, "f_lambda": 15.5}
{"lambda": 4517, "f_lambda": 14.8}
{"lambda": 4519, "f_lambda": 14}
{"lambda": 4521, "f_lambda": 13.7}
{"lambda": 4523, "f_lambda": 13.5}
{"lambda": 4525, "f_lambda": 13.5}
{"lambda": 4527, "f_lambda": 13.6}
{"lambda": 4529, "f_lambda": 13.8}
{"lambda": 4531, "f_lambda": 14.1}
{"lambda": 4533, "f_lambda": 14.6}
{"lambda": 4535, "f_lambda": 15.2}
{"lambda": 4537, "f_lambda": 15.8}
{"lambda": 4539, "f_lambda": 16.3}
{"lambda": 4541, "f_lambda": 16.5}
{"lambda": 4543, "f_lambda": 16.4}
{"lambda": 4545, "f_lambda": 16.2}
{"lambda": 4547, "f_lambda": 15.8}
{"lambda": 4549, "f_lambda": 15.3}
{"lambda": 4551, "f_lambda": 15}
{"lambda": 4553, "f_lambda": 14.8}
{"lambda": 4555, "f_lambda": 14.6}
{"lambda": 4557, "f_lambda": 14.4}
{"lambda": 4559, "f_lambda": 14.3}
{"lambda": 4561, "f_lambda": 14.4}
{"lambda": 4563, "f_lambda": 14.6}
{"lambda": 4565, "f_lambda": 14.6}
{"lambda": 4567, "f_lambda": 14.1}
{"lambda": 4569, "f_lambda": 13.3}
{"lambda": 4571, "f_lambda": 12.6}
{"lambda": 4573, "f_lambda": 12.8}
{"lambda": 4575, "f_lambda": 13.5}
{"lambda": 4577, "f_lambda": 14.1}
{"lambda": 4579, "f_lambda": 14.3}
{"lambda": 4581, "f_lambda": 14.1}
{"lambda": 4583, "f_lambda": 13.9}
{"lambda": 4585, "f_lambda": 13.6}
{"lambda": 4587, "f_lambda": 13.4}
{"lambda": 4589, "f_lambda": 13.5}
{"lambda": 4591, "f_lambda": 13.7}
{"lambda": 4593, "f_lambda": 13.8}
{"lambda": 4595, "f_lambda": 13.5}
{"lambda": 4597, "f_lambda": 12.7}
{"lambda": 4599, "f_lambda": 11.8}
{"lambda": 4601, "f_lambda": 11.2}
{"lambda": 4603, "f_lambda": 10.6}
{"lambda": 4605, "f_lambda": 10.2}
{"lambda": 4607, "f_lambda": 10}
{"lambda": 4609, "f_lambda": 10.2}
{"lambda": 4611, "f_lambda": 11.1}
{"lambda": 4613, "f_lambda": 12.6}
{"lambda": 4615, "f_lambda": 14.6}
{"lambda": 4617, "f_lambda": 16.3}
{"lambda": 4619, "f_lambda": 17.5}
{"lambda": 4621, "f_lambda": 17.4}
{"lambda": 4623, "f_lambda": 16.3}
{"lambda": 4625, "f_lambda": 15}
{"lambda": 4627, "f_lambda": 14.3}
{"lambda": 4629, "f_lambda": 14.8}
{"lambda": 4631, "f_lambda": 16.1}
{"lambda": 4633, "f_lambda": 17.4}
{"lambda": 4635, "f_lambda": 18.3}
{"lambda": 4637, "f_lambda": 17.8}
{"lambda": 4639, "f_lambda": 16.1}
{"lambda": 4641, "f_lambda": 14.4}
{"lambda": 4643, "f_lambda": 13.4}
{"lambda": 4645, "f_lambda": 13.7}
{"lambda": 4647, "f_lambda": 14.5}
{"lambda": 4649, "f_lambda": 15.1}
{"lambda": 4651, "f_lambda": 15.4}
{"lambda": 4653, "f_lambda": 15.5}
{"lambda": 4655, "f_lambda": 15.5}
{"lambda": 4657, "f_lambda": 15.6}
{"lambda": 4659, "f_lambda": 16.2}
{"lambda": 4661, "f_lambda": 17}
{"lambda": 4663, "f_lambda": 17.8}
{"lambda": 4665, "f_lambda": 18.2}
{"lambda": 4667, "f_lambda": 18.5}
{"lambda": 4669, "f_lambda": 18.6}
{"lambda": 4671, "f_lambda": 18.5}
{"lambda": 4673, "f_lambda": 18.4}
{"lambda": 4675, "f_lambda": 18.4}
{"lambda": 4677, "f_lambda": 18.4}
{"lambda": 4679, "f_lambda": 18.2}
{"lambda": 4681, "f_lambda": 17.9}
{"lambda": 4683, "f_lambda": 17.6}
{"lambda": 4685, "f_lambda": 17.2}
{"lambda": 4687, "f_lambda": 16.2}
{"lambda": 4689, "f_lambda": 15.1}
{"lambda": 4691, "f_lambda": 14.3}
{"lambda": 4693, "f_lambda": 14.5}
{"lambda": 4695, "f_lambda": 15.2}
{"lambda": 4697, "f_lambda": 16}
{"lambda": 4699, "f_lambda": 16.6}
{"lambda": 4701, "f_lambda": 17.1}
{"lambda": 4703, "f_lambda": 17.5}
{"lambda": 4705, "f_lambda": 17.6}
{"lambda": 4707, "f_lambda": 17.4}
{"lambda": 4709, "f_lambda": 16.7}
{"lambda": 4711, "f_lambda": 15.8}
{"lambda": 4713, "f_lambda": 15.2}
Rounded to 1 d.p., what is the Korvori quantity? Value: 1.4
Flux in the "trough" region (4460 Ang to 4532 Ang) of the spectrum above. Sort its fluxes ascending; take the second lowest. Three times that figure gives 36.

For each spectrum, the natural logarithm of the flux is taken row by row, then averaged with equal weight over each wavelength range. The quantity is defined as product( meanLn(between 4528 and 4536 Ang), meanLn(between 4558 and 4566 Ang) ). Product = 7.13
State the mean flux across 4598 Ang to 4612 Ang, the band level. 10.7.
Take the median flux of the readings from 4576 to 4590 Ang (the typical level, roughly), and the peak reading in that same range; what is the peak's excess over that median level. 0.40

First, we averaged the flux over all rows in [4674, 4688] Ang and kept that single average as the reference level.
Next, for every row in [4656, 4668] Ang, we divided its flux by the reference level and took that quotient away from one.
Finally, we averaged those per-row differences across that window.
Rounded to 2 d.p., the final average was 0.03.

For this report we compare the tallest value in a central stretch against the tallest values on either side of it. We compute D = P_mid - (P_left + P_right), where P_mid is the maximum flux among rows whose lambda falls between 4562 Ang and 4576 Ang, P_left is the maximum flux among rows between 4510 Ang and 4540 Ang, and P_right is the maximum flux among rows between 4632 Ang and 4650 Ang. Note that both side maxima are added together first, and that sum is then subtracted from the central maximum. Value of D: -20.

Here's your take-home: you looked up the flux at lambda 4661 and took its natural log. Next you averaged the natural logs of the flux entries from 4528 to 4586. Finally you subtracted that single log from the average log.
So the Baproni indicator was -0.16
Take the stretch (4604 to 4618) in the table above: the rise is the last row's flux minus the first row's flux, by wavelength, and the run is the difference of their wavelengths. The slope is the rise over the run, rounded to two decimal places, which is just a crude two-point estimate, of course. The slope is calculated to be 0.51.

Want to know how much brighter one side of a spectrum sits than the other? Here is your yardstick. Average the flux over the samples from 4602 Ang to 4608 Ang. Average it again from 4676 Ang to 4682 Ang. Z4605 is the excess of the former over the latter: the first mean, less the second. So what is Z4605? -7.9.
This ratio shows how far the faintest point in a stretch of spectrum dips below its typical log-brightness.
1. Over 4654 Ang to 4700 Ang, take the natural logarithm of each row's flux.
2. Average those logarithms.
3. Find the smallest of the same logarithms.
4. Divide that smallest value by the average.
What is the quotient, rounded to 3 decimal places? 0.941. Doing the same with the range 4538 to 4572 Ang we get 0.939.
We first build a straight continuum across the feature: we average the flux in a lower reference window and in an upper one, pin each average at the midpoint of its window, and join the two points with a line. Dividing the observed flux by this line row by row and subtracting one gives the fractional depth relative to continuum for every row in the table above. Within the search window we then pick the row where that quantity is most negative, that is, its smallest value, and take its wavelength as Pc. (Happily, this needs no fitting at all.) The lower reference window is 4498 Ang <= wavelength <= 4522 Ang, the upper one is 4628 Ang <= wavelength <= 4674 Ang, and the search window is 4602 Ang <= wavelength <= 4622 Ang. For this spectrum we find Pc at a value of 4607 Ang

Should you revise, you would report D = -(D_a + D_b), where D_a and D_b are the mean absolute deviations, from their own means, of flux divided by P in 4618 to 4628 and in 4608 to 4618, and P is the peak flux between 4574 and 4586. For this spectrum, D -0.220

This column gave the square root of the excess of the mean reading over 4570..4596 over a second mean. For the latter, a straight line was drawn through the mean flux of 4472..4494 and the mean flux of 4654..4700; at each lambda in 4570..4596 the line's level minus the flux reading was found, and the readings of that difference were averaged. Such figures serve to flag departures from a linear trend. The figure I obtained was 3.5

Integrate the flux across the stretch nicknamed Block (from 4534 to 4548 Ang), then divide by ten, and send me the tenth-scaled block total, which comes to 22.4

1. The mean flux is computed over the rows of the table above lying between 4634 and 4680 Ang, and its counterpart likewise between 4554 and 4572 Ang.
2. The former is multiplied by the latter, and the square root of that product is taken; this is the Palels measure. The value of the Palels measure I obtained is 15.3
